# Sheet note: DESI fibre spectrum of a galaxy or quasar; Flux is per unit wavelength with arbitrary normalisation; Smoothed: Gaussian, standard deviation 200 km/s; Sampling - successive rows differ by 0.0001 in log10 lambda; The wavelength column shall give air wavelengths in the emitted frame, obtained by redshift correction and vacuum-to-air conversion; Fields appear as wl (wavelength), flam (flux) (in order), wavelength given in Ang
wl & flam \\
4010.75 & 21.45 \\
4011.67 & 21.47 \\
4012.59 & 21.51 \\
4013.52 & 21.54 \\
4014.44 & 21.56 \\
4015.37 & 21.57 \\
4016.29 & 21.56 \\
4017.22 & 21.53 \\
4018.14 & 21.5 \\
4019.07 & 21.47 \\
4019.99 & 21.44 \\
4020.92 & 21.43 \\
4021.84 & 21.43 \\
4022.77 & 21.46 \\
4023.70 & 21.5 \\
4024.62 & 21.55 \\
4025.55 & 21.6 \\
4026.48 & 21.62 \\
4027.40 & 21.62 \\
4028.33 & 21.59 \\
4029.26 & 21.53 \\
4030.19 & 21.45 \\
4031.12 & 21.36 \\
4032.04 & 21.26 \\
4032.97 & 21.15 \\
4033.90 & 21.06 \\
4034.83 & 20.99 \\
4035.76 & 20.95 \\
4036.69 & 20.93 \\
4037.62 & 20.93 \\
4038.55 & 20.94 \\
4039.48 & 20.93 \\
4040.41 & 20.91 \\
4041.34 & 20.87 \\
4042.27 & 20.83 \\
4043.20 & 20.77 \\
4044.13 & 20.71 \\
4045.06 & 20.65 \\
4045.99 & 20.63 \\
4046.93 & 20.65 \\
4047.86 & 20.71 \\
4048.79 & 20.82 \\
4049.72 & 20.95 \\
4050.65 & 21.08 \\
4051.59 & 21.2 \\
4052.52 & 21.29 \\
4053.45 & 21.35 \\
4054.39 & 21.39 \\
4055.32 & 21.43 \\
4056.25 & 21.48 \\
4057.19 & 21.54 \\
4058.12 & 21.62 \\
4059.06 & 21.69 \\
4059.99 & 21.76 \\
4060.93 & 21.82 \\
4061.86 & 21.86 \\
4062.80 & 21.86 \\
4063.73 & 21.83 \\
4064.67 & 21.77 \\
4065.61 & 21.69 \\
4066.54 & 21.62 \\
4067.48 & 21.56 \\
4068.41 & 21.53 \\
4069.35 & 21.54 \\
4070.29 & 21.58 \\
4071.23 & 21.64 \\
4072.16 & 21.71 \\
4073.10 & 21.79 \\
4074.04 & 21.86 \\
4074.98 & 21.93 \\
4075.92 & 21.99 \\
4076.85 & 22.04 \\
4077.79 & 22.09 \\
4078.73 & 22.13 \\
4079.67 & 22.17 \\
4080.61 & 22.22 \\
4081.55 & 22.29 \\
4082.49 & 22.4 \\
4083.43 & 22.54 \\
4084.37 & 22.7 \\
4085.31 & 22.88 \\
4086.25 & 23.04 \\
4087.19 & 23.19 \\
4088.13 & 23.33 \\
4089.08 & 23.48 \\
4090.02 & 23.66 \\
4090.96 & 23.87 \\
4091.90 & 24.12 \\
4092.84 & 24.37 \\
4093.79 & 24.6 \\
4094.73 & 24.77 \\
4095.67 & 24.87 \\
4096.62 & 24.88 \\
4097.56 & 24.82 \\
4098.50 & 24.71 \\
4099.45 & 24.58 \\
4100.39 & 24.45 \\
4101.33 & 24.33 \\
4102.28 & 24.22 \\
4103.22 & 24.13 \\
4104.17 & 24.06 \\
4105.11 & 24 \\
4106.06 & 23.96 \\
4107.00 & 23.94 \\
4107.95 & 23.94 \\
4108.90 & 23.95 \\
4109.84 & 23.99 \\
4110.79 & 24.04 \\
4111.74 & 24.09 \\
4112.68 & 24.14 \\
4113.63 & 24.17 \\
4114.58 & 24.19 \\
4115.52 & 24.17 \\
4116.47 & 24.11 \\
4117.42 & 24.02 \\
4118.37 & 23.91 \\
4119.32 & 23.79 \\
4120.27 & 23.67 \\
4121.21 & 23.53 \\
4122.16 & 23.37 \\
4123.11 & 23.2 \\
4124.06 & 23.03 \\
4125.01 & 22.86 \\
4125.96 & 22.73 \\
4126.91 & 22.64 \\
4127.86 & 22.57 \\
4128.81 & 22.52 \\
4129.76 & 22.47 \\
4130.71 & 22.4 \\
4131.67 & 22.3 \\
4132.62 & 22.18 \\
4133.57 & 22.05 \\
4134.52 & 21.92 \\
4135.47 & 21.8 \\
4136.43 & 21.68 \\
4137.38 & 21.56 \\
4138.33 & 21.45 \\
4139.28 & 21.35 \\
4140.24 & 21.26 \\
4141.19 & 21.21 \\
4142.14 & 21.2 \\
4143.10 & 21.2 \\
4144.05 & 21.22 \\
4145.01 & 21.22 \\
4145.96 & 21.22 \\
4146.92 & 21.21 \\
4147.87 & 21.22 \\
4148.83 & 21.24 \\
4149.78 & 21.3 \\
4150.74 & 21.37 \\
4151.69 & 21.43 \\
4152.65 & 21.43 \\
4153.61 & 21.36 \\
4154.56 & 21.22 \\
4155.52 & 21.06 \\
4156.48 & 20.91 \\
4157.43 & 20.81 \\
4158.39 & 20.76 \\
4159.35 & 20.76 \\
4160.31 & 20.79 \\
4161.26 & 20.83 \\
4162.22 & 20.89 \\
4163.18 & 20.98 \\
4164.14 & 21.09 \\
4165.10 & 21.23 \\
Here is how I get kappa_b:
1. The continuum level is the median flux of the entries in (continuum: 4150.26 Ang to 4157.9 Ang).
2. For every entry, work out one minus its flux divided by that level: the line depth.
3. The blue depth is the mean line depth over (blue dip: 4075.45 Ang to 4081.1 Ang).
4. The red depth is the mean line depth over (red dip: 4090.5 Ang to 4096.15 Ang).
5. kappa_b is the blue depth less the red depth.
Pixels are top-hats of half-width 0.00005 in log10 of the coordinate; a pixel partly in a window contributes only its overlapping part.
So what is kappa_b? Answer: 0.109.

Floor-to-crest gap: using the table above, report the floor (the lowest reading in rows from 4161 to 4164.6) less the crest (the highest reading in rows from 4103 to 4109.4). -3.3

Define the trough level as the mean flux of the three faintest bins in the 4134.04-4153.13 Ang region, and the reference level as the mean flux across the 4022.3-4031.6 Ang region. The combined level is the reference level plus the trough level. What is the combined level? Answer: 42.7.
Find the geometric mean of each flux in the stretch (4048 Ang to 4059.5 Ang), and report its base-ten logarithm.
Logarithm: 1.33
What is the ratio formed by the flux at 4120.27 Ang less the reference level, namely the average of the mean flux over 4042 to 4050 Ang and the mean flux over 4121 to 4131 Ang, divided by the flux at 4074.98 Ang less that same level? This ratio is 14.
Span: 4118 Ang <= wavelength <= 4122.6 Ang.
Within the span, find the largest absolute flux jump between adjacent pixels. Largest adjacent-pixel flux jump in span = 0.16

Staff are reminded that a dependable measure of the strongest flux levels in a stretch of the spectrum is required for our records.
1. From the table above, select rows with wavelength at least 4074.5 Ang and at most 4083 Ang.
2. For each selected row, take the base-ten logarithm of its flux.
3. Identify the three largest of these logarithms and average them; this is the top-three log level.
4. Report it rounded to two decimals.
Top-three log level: 1.35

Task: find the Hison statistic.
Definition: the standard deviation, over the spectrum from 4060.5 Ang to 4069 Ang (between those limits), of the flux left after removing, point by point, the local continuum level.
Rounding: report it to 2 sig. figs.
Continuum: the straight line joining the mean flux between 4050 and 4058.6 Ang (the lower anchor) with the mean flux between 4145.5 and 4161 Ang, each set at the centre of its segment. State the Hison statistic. 0.12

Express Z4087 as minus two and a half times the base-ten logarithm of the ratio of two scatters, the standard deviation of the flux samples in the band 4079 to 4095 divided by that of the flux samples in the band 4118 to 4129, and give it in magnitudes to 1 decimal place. -0.6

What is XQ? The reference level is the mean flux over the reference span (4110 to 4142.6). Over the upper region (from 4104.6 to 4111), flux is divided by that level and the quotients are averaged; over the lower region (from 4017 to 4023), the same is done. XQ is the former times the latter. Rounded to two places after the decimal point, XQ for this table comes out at 0.99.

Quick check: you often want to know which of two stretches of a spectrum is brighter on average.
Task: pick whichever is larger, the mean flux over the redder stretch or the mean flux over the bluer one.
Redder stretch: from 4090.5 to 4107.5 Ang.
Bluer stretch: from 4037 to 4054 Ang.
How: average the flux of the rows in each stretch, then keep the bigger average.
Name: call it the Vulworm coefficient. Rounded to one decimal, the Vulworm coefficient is 24.4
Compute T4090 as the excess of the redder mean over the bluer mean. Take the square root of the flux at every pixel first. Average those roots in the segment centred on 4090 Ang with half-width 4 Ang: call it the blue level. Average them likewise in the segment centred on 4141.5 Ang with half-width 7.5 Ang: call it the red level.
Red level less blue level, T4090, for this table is -0.25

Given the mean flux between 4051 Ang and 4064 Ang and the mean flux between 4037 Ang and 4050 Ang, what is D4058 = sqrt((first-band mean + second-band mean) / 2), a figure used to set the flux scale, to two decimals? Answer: 4.60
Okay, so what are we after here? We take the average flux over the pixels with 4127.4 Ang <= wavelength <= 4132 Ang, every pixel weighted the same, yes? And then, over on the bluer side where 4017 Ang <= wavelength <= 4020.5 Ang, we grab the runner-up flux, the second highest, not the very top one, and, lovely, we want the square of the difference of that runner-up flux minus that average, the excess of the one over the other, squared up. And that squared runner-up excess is 1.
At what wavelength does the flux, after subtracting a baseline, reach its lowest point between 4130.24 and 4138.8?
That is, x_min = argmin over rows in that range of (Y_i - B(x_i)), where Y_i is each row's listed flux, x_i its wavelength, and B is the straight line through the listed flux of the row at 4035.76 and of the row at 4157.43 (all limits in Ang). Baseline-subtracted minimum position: 4138.33 Ang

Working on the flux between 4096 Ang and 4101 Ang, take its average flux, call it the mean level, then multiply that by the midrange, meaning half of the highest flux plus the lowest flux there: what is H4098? 609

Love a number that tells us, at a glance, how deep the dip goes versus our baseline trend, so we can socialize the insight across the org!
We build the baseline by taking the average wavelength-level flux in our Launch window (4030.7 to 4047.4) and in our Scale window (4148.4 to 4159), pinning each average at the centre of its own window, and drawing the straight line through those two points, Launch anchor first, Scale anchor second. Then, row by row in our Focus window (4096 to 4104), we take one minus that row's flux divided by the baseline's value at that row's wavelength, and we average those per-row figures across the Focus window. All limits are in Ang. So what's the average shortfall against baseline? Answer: -0.16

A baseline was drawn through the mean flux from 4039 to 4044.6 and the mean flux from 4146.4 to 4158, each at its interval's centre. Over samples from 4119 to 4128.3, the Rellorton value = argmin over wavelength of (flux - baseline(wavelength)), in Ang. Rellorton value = 4127.86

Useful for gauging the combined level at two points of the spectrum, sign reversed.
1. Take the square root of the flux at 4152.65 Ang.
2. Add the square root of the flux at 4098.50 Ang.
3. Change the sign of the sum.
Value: -9.60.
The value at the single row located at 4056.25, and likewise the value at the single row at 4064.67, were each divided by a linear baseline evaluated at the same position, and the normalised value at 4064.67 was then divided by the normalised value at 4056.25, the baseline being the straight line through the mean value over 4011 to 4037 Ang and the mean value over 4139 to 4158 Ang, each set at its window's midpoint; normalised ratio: 1.01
